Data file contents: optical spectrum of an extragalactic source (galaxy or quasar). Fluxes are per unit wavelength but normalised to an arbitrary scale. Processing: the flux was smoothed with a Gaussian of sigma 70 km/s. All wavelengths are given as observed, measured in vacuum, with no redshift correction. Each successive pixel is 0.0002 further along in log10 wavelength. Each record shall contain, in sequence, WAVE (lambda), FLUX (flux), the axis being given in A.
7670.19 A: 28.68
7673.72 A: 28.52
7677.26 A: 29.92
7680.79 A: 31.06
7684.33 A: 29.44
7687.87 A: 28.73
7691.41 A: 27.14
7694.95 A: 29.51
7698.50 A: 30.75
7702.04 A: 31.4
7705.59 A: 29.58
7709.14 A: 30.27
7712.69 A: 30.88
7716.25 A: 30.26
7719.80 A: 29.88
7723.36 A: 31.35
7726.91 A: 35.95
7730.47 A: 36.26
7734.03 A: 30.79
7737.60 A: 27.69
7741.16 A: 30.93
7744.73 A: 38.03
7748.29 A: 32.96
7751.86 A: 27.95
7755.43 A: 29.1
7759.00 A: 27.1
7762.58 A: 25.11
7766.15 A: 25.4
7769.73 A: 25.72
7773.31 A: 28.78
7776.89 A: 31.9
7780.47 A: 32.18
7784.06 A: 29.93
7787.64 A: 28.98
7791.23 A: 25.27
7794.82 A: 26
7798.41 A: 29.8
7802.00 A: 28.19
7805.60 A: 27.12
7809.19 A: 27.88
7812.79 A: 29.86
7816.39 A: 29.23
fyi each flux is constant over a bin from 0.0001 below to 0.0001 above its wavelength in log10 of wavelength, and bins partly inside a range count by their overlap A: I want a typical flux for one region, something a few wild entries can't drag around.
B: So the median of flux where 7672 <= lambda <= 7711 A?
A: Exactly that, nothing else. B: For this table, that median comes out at 29.6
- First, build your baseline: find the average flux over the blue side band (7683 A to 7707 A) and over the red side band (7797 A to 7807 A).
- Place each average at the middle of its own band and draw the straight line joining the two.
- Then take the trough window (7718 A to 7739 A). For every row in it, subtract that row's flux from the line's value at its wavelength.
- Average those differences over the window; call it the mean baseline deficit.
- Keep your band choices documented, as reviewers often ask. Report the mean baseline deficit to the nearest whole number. -3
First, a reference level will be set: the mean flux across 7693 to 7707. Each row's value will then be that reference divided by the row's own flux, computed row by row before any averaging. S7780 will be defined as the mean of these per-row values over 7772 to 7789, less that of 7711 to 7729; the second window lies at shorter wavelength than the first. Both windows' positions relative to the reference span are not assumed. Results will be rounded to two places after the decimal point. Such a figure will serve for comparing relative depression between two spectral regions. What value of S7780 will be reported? 0.04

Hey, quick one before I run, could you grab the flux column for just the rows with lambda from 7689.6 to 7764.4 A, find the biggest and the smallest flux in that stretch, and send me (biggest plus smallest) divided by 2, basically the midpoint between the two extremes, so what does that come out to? 31.6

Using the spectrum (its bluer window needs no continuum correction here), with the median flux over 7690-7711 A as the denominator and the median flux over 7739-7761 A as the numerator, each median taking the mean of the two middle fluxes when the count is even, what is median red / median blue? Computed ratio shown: 1.00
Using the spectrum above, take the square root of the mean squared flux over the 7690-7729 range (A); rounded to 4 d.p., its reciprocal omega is 0.0326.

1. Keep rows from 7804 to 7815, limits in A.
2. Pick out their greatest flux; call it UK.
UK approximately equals 29.86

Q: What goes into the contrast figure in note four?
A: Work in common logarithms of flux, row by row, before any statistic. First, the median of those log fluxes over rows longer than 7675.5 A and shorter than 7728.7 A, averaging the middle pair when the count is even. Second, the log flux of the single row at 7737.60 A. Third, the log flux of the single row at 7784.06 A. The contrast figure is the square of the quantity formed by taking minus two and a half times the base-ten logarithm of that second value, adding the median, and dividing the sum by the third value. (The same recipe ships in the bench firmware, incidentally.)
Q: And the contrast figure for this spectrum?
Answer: 0.54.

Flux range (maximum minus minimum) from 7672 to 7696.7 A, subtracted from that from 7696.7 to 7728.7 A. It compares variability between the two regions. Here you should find 2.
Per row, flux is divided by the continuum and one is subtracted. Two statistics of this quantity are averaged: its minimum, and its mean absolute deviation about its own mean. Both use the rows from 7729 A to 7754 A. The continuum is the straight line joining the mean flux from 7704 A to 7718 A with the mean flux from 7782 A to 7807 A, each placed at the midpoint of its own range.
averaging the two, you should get 0.023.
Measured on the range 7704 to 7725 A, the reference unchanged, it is -0.004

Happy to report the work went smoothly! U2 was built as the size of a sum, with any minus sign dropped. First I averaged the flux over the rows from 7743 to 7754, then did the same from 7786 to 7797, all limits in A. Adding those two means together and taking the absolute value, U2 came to 59.7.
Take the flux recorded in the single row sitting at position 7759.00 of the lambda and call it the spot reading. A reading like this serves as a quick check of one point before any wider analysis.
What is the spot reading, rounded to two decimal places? 27.10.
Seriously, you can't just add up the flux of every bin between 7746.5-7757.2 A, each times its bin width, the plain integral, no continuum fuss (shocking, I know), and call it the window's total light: 321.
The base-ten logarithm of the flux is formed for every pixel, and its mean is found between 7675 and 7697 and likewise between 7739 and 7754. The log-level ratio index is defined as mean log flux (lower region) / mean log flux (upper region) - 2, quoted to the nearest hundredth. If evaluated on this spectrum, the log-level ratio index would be -1.03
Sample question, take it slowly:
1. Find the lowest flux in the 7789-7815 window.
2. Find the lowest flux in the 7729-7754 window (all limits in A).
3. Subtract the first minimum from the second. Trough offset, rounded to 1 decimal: 2.4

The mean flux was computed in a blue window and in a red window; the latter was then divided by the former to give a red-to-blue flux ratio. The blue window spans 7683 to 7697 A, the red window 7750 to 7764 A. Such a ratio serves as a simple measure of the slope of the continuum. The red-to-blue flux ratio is 0.95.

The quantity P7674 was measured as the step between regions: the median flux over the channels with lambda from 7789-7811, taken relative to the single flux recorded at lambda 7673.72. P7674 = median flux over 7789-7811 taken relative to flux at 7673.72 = -1.0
